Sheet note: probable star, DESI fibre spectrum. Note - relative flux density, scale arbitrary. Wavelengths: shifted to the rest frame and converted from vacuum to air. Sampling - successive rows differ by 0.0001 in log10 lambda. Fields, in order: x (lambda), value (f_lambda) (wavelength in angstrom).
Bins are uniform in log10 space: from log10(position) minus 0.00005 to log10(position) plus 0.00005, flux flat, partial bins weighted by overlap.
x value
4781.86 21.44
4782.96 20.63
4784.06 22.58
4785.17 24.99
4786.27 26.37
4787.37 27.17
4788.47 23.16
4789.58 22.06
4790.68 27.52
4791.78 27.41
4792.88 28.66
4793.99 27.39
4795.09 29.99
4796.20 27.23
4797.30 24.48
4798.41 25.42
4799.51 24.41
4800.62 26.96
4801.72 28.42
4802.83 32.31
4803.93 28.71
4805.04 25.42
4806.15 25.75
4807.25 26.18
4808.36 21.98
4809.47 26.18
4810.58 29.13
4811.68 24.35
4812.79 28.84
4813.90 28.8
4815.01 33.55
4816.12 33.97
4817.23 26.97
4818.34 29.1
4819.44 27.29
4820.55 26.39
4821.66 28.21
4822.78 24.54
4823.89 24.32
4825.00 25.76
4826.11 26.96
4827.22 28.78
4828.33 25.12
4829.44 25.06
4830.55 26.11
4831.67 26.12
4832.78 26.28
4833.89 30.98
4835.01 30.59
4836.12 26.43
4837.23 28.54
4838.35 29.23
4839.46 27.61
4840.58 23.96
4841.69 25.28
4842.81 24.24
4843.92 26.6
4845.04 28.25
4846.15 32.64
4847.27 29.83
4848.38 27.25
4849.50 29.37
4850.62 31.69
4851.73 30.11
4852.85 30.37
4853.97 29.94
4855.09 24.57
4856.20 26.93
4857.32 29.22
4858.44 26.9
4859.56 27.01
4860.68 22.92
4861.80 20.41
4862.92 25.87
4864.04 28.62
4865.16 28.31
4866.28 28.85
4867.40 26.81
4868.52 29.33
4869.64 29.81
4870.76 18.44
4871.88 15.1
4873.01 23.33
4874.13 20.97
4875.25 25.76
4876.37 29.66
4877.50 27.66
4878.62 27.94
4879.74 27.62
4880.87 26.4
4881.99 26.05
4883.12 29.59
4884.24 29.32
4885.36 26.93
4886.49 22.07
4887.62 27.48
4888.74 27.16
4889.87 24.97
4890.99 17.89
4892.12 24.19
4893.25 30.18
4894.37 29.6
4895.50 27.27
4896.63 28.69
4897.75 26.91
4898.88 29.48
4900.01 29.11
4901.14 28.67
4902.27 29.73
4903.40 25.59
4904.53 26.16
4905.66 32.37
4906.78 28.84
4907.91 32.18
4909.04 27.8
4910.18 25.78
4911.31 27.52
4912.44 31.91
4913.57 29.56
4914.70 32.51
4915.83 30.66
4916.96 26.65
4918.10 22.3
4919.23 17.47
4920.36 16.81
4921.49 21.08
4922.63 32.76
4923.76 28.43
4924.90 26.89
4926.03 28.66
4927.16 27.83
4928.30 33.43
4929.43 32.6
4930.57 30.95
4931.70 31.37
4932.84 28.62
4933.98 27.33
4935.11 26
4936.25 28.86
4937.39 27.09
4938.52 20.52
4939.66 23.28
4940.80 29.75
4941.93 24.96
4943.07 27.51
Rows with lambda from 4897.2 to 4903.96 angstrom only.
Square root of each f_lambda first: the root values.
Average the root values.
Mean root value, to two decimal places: 5.31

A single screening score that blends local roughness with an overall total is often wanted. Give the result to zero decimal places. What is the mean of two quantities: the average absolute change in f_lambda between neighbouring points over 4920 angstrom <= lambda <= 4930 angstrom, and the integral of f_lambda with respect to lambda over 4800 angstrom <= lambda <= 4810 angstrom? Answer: 136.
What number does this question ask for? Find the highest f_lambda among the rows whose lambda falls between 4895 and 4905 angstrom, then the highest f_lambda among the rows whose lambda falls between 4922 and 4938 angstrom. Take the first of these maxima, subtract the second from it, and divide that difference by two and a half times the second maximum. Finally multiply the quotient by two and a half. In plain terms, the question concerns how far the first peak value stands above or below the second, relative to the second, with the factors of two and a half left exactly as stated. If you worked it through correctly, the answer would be -0.11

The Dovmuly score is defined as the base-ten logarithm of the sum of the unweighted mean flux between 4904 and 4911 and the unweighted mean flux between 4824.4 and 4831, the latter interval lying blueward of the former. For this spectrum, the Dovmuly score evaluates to 1.74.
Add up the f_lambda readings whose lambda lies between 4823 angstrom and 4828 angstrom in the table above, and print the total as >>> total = 106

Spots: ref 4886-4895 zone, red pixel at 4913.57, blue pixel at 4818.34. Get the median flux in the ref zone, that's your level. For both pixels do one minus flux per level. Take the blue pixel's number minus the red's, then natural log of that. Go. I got -4.0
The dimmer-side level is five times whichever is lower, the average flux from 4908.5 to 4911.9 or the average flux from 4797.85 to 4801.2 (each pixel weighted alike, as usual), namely 128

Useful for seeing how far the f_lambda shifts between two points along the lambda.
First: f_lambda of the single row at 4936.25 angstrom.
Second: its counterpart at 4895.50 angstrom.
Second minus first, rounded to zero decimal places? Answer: -2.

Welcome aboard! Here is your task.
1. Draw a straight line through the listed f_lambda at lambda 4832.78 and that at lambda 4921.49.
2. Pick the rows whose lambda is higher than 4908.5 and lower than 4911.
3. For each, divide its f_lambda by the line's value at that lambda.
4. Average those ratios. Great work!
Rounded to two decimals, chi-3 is 1.23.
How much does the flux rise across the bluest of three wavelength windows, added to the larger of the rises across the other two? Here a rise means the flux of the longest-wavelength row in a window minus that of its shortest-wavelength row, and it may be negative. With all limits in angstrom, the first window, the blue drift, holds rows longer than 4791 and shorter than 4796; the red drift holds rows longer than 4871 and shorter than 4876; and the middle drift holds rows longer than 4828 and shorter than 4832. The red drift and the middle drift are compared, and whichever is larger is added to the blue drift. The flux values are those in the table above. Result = 13.2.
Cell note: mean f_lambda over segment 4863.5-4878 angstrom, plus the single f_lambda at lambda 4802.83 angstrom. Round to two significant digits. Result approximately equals 58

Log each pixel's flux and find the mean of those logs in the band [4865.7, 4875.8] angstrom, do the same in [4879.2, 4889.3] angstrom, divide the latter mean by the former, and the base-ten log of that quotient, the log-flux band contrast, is 0.017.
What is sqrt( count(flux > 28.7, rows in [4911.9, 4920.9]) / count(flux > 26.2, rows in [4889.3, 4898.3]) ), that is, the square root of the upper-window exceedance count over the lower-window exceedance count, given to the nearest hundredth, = 0.89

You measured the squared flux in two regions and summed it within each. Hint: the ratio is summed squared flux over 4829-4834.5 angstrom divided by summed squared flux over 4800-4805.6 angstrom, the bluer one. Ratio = 0.90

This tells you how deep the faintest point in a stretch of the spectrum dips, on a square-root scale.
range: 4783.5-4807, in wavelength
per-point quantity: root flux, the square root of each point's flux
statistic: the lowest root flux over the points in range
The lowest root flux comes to 4.70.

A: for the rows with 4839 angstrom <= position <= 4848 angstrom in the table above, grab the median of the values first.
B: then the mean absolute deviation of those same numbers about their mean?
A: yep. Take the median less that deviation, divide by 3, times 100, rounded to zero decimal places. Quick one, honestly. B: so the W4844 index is 827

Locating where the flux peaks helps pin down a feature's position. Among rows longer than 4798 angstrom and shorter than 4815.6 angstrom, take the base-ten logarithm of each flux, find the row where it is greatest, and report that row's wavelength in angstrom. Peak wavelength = 4815.01 angstrom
